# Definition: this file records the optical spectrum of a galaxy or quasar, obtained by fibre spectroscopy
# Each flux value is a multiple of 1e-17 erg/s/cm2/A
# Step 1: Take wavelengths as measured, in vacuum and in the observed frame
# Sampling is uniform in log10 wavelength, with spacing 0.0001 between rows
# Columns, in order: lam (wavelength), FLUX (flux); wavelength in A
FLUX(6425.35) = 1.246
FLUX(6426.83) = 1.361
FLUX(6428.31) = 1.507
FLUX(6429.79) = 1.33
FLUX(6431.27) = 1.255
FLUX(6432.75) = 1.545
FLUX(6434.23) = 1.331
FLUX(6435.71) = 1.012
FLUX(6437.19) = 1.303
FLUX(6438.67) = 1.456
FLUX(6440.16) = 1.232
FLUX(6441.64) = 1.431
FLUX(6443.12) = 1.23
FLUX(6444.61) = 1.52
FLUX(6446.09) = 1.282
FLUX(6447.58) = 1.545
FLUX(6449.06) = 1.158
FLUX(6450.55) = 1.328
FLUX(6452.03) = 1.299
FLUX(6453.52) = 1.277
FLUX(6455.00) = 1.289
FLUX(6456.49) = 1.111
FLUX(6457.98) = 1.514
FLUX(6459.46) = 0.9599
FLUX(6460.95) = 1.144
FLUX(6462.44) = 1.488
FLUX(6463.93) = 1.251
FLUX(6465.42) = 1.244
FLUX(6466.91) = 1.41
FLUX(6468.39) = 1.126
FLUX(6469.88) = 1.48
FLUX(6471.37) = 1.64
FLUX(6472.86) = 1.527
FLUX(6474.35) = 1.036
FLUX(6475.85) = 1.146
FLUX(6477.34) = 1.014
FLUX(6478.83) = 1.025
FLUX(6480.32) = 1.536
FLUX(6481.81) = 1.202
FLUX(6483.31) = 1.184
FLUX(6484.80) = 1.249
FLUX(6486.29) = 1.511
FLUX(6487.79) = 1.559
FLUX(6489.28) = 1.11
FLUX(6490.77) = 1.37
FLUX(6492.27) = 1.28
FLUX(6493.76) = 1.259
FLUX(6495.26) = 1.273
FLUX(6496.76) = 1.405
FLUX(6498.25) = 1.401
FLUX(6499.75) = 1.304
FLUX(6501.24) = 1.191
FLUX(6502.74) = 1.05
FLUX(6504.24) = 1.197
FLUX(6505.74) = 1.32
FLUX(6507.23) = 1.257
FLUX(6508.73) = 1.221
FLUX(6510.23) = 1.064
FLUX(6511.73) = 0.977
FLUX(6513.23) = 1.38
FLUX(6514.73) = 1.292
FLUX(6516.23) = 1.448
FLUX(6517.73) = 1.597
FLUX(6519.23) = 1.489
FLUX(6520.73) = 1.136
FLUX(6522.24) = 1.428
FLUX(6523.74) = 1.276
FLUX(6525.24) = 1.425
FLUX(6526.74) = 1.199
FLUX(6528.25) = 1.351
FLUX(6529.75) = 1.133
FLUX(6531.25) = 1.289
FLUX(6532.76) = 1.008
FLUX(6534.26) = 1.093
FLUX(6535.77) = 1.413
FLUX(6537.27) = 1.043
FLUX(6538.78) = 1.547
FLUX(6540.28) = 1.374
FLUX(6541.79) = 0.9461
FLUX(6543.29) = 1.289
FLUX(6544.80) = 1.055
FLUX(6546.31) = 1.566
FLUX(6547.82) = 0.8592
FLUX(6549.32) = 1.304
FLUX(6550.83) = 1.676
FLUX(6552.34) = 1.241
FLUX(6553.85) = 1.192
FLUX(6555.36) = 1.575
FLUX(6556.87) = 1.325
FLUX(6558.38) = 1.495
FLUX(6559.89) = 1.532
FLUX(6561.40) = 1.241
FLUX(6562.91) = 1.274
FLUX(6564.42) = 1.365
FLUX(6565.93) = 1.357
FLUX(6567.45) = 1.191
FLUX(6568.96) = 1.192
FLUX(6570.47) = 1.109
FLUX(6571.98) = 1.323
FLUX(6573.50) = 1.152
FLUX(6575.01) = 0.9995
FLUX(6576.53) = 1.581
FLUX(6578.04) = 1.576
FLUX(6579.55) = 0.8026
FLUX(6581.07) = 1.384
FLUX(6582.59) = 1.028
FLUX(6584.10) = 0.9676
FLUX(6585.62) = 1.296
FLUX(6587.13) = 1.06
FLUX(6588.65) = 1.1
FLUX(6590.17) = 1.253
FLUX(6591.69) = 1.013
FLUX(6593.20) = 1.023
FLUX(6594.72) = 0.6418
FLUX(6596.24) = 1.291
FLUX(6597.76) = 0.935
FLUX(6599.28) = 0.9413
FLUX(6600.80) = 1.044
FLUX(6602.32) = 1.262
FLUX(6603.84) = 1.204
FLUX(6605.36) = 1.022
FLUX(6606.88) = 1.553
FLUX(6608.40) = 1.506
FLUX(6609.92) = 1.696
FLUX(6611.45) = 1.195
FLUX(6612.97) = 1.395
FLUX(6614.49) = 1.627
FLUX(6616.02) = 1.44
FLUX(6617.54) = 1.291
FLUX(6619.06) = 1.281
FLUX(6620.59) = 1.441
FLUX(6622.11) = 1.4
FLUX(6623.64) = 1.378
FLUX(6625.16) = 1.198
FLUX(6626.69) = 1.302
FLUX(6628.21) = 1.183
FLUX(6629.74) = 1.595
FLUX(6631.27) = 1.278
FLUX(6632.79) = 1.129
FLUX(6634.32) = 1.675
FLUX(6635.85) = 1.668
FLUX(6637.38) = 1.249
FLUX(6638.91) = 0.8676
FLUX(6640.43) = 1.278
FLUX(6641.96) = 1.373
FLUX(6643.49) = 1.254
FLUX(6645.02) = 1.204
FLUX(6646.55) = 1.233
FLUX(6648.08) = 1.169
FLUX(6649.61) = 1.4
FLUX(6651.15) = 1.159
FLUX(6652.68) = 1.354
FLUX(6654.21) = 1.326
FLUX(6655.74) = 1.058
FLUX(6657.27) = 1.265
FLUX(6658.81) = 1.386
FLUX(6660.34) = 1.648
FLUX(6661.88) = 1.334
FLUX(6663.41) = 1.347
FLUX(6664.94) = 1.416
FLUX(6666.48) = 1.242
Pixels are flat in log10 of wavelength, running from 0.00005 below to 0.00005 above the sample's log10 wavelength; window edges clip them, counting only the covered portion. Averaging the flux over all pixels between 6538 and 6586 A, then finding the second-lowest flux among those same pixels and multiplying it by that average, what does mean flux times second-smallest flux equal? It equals 1.10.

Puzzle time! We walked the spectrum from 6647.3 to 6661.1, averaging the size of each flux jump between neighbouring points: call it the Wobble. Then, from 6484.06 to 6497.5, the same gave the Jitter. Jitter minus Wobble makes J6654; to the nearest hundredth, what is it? -0.03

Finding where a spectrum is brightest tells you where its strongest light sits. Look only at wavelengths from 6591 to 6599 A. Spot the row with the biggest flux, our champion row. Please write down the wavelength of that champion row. 6596.24 A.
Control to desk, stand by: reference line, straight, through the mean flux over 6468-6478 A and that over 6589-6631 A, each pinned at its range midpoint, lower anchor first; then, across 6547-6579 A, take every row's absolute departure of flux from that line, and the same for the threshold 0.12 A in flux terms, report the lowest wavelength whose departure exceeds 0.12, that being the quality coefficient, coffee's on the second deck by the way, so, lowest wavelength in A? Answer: 6547.82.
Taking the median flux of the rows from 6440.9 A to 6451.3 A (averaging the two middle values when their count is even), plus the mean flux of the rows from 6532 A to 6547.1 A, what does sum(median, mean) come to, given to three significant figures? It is 2.56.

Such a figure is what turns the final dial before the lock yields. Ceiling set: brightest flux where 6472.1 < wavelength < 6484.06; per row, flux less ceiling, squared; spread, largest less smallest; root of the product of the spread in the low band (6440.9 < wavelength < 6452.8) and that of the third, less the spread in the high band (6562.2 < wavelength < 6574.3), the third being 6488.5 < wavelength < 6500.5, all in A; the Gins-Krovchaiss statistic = 0.0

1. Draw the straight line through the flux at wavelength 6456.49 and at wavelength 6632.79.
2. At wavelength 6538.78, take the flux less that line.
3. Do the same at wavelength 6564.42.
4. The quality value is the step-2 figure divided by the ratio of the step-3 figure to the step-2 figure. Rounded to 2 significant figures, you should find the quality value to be 0.75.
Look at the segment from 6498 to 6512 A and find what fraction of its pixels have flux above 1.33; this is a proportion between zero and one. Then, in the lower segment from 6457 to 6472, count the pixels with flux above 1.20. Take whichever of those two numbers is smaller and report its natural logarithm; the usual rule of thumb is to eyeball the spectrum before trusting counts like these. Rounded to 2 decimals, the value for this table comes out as -2.30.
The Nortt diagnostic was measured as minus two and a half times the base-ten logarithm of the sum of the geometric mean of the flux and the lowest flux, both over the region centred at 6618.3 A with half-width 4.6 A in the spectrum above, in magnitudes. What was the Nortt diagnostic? -1.07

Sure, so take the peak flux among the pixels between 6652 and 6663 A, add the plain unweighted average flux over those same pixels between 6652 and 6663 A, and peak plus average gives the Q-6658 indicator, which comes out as 2.99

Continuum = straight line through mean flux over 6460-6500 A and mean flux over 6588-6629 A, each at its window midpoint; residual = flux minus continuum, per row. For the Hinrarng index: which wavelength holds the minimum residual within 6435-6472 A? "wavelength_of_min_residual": 6459.46 A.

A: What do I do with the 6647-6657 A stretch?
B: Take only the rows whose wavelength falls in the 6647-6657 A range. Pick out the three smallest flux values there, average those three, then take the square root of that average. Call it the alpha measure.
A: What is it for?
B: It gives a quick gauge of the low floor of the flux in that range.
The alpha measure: 1.06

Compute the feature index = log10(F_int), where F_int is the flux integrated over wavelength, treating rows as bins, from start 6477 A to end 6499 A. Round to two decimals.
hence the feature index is 1.46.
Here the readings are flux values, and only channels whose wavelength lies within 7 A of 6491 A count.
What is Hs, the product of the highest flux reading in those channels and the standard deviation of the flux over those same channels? 0.21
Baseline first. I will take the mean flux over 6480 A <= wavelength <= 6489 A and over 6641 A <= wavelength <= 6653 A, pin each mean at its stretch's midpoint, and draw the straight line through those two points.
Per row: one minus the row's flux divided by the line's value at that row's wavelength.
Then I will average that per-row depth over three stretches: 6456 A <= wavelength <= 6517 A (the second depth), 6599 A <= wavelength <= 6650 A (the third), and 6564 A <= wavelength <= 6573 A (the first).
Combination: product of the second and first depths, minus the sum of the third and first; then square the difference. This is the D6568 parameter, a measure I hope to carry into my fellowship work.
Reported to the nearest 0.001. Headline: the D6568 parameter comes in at 0.000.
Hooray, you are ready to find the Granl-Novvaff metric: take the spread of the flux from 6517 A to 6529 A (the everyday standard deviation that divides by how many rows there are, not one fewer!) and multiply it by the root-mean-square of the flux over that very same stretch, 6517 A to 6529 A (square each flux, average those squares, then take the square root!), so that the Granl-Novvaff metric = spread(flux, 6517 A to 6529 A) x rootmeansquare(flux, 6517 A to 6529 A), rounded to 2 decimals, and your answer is 0.20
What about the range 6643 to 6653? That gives 0.11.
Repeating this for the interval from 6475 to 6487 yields 0.23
